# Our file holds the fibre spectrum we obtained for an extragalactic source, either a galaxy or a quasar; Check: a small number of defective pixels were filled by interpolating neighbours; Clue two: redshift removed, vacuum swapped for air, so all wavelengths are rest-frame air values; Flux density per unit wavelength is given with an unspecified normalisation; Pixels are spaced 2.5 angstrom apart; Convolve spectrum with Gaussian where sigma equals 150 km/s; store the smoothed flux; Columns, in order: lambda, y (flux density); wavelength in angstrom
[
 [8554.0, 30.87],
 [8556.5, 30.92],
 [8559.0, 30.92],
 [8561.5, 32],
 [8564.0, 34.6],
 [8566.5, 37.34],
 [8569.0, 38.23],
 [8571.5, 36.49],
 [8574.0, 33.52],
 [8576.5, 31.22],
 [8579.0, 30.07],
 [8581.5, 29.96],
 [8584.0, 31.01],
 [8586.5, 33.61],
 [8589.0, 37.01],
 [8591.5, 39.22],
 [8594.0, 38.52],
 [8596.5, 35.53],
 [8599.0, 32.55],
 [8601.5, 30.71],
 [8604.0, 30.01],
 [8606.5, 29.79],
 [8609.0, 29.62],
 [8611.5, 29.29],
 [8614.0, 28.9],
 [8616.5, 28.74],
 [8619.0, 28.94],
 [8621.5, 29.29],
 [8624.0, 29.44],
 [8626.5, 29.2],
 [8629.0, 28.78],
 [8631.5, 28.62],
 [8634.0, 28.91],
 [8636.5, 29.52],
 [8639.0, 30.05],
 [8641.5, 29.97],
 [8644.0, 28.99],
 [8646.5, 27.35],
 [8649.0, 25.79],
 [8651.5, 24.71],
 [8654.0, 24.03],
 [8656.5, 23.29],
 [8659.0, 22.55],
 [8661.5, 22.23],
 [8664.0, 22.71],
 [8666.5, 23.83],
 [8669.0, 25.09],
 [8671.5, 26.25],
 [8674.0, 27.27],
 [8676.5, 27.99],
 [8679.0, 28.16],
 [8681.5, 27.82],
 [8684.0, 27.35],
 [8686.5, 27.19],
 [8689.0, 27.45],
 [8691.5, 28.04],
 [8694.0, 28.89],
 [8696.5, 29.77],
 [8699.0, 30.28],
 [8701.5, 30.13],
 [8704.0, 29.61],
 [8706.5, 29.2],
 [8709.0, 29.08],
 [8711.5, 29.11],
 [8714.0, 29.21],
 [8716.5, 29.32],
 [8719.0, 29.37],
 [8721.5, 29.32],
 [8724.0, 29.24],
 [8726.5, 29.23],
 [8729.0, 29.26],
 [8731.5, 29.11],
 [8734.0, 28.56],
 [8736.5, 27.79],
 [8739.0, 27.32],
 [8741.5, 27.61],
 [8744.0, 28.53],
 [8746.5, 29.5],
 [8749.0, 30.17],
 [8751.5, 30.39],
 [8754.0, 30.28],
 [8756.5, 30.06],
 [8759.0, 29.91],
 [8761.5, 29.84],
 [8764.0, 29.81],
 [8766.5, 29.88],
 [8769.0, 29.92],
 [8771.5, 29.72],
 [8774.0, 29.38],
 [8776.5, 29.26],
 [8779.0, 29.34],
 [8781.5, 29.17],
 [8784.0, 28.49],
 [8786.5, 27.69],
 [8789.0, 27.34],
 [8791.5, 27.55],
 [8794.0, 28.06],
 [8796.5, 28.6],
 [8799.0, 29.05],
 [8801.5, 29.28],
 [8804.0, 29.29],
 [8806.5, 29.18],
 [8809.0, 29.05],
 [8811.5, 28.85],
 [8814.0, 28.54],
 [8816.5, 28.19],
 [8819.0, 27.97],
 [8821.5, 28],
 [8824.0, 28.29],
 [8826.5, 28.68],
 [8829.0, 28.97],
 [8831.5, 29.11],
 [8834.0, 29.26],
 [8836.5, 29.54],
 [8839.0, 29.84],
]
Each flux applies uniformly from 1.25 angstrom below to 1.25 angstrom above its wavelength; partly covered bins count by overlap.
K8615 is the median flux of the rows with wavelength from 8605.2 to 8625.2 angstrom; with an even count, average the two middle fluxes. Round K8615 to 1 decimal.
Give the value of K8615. 29.3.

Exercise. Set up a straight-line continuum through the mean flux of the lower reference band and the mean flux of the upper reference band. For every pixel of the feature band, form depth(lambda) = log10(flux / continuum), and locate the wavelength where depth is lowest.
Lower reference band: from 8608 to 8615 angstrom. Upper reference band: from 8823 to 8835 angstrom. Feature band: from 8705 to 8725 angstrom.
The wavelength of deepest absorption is 8709.0 angstrom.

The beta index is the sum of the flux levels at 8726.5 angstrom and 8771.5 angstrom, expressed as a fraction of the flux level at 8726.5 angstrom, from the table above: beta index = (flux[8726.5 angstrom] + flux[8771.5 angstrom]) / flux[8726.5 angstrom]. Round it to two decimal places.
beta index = 2.02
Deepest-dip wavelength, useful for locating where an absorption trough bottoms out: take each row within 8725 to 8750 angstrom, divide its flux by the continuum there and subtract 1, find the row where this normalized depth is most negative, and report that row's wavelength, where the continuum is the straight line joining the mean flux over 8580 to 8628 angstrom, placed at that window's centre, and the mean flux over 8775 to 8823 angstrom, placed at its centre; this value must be 8739.0 angstrom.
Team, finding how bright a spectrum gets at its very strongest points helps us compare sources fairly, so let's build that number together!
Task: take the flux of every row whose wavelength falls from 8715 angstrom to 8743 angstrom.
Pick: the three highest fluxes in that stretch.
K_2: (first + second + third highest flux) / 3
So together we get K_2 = 29.34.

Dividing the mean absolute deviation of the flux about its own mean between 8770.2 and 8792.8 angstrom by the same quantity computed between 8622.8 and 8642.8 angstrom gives 1.8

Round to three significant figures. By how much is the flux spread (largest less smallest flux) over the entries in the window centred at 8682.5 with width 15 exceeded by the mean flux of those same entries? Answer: 26.7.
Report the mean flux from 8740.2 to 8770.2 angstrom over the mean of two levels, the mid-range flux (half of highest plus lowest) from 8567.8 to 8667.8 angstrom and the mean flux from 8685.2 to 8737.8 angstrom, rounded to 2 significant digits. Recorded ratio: 0.99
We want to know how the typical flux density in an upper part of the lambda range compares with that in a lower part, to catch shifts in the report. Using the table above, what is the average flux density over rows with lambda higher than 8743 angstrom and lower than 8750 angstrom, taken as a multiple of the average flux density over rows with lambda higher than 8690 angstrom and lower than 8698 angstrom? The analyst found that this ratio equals 1.02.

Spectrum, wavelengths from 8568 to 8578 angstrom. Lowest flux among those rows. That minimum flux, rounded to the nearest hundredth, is 31.22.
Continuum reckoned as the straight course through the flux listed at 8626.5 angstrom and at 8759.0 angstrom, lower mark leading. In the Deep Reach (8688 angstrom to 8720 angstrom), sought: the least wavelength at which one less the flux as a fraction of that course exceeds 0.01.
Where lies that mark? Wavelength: 8689.0 angstrom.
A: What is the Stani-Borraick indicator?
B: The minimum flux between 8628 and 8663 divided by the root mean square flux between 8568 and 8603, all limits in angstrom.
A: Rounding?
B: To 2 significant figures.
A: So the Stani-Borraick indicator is 0.65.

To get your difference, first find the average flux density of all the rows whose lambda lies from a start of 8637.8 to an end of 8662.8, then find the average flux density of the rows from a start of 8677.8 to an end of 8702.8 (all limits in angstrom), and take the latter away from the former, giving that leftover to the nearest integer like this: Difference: -3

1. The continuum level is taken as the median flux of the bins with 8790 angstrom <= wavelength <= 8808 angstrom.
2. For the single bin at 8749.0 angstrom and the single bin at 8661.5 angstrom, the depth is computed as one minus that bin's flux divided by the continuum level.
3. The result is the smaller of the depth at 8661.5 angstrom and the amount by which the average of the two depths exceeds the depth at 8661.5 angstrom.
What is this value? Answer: -0.14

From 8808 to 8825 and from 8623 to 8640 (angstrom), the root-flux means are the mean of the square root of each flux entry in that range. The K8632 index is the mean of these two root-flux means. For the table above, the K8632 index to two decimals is 5.37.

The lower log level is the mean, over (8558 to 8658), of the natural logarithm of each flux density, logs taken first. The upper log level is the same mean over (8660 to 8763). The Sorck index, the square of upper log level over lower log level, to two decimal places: 0.95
